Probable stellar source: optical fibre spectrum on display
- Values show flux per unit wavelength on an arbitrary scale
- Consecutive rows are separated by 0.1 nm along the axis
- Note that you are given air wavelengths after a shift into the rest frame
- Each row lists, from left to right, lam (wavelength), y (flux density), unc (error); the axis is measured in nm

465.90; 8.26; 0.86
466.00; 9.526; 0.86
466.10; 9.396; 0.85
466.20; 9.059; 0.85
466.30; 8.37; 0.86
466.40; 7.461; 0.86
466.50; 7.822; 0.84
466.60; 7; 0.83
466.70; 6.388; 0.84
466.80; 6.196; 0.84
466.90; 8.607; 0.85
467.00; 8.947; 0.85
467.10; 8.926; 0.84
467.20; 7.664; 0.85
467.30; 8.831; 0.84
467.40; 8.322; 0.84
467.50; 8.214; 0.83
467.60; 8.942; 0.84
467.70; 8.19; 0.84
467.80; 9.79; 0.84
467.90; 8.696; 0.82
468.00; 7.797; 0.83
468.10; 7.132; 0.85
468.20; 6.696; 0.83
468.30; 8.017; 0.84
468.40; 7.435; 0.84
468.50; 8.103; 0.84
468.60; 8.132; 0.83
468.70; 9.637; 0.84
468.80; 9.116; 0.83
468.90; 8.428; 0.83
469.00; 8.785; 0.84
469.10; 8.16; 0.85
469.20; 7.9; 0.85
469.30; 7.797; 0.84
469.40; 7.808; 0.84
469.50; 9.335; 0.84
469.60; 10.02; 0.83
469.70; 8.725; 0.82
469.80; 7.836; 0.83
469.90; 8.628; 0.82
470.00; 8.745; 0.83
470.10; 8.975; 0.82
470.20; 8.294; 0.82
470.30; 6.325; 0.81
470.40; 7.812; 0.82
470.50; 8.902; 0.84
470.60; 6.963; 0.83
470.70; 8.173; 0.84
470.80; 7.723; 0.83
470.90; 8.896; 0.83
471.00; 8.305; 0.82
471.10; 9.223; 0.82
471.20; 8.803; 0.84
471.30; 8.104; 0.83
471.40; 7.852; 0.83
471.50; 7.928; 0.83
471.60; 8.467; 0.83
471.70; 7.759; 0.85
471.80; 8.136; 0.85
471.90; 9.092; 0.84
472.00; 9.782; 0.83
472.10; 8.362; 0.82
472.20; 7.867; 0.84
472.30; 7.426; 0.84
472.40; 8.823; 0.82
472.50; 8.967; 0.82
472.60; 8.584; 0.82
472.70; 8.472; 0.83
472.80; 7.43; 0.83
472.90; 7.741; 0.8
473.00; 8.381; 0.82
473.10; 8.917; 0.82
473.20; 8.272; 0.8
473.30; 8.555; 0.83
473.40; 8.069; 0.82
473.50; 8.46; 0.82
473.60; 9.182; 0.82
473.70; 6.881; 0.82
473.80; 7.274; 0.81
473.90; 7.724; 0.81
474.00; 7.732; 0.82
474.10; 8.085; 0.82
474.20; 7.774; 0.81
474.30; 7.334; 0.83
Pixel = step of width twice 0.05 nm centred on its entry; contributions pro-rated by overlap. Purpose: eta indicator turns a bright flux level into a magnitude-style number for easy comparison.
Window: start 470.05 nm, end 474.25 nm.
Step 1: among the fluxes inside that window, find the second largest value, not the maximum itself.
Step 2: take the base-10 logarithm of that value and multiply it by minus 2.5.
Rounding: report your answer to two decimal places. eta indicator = -2.41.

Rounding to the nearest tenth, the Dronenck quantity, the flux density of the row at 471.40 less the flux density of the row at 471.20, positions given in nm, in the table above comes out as -1.0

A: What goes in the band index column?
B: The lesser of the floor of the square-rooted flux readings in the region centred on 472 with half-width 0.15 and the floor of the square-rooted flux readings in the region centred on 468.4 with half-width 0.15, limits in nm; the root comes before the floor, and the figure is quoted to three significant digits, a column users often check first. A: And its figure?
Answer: 2.73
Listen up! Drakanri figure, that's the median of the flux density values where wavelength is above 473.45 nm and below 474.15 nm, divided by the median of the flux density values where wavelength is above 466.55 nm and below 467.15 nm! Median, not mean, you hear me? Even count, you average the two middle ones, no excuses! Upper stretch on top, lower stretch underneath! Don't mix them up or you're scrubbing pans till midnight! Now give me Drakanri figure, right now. 0.99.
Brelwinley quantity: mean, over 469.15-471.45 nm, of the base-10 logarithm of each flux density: 0.918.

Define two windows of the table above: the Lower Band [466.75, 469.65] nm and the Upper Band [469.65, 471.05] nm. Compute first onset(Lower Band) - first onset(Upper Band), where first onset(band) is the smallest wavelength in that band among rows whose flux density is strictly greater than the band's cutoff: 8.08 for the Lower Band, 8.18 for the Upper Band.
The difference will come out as -2.80 nm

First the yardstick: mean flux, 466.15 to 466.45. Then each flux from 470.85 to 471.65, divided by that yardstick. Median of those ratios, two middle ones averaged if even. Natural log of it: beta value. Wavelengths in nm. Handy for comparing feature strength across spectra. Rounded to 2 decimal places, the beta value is 0.01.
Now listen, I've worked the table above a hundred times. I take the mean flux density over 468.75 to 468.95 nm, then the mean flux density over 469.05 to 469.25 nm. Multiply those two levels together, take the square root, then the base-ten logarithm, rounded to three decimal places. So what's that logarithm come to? 0.924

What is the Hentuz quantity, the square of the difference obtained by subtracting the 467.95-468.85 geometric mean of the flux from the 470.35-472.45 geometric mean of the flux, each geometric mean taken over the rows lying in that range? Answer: 0.101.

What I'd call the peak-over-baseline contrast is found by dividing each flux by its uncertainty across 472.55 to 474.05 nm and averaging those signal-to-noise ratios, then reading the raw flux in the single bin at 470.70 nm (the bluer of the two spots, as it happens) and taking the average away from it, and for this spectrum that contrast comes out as -1.74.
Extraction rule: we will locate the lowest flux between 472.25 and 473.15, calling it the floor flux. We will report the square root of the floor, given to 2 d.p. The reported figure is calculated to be 2.73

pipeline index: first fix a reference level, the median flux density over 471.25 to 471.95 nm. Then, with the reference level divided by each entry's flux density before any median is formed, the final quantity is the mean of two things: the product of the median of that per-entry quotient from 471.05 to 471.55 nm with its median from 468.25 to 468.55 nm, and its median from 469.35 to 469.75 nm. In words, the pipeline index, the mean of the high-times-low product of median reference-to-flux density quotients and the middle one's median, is 0.95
